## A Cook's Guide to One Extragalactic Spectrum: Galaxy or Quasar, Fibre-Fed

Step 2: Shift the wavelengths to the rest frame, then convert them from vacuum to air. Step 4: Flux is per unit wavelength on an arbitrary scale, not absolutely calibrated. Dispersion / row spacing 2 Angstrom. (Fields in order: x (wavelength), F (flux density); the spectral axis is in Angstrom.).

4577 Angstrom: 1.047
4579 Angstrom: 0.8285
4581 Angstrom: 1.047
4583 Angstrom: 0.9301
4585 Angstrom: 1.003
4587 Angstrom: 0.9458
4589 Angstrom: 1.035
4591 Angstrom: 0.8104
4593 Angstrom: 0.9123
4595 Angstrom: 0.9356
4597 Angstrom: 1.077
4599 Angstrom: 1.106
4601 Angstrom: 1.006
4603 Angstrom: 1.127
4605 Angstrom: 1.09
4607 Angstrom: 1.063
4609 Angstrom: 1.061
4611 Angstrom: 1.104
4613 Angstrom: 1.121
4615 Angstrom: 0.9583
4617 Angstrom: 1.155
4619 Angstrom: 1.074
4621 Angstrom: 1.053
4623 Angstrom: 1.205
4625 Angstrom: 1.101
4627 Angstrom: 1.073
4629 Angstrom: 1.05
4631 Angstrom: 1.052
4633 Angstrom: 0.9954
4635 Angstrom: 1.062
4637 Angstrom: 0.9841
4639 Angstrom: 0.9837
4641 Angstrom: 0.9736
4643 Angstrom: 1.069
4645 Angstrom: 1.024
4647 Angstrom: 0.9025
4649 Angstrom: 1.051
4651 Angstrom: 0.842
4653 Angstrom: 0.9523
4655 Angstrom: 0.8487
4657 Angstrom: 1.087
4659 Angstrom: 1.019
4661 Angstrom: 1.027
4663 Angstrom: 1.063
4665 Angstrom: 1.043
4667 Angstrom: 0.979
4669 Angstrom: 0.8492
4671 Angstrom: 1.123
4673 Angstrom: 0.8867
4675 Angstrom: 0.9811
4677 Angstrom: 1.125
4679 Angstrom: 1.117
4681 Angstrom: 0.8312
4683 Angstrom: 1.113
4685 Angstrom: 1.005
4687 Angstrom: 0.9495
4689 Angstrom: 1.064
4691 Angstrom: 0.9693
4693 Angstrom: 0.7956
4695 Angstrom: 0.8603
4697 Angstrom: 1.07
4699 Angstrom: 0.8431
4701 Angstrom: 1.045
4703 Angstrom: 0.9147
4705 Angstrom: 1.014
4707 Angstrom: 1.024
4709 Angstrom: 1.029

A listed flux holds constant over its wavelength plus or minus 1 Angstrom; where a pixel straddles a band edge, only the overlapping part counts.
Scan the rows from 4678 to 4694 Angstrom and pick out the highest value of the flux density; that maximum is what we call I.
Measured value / 1.117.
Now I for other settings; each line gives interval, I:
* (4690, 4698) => 1.07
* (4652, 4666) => 1.087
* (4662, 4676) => 1.123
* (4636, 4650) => 1.069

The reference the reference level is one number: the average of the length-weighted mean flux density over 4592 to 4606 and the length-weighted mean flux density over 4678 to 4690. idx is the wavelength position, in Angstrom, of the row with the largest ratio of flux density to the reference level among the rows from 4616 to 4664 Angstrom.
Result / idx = 4623 Angstrom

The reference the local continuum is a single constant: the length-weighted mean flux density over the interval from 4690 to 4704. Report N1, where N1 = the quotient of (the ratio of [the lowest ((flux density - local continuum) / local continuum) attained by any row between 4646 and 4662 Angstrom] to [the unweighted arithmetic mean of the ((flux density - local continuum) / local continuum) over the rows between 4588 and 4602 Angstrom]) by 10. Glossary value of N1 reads -0.16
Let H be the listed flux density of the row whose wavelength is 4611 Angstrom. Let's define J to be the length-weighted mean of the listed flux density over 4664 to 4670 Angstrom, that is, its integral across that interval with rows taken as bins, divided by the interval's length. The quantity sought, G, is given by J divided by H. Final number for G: 0.87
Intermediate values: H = 1.104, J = 0.96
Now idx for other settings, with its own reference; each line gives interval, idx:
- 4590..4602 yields 4599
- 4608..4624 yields 4623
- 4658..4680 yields 4677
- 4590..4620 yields 4617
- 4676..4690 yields 4677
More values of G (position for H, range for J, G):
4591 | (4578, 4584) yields 1.15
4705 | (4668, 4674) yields 0.94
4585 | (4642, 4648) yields 1.00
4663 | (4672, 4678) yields 0.94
